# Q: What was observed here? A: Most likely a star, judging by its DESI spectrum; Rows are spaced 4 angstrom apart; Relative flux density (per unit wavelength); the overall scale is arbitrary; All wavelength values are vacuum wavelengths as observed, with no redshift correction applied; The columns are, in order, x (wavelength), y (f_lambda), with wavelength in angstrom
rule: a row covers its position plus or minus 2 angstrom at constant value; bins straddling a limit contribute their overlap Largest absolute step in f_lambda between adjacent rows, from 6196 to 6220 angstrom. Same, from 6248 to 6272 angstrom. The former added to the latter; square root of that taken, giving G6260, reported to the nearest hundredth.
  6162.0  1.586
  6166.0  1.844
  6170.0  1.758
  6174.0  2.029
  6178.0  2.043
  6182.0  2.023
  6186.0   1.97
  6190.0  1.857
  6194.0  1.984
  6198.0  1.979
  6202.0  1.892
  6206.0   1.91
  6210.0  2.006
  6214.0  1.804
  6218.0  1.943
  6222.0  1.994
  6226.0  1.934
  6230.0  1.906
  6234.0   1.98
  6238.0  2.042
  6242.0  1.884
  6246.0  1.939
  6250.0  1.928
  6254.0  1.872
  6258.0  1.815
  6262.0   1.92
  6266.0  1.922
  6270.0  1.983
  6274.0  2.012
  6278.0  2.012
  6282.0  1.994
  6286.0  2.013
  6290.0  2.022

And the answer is 0.55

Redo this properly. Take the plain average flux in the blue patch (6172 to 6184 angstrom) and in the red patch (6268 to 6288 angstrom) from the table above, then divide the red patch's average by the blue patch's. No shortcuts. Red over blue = 0.99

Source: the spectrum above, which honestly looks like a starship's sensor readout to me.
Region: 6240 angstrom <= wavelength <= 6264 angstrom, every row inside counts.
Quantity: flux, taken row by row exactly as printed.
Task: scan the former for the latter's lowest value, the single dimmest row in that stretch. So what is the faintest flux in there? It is 1.815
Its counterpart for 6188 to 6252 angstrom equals 1.804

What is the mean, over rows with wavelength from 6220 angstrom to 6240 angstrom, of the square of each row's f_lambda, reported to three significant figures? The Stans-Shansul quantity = 3.89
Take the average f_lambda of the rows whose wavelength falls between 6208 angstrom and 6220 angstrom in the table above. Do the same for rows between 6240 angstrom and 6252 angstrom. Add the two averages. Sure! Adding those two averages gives 3.83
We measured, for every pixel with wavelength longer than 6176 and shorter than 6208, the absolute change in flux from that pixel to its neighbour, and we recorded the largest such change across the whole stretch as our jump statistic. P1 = 0.13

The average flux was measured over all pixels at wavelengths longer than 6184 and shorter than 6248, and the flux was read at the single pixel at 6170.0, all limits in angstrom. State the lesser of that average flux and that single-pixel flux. 1.76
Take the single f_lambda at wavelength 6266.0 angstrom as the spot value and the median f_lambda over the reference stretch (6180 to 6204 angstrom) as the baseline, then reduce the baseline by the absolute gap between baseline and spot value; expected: 1.92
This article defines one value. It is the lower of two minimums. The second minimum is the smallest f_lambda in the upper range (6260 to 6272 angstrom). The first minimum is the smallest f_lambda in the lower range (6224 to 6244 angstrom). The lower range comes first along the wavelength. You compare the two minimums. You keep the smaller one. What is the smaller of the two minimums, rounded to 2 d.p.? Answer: 1.88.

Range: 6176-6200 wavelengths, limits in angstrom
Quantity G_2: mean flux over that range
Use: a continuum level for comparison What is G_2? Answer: 1.98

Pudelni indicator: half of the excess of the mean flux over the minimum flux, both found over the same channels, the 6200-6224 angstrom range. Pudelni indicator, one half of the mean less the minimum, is 0.060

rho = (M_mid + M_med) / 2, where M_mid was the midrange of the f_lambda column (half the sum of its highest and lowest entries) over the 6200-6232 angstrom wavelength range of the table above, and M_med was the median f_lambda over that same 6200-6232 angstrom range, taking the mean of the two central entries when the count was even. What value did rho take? 1.91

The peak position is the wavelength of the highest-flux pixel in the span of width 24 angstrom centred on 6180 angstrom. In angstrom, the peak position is 6178.0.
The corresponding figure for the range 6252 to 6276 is 6274.0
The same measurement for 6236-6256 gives 6238.0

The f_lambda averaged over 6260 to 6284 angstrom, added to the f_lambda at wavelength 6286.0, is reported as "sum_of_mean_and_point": 3.99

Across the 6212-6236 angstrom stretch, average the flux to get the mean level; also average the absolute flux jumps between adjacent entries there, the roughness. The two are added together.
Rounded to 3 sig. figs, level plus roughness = 2.00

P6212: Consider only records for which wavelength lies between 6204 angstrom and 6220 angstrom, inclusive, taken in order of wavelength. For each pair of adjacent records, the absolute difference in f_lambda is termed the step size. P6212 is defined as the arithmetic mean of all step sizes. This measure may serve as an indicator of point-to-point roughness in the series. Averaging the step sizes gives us 0.15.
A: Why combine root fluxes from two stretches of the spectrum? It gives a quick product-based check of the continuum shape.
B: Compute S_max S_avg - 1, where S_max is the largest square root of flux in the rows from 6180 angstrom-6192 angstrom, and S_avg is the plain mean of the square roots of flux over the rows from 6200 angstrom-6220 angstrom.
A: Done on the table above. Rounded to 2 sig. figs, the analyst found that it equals 0.97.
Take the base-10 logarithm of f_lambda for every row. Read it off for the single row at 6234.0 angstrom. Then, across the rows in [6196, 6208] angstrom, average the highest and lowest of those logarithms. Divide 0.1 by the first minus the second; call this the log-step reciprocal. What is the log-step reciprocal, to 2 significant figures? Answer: 10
